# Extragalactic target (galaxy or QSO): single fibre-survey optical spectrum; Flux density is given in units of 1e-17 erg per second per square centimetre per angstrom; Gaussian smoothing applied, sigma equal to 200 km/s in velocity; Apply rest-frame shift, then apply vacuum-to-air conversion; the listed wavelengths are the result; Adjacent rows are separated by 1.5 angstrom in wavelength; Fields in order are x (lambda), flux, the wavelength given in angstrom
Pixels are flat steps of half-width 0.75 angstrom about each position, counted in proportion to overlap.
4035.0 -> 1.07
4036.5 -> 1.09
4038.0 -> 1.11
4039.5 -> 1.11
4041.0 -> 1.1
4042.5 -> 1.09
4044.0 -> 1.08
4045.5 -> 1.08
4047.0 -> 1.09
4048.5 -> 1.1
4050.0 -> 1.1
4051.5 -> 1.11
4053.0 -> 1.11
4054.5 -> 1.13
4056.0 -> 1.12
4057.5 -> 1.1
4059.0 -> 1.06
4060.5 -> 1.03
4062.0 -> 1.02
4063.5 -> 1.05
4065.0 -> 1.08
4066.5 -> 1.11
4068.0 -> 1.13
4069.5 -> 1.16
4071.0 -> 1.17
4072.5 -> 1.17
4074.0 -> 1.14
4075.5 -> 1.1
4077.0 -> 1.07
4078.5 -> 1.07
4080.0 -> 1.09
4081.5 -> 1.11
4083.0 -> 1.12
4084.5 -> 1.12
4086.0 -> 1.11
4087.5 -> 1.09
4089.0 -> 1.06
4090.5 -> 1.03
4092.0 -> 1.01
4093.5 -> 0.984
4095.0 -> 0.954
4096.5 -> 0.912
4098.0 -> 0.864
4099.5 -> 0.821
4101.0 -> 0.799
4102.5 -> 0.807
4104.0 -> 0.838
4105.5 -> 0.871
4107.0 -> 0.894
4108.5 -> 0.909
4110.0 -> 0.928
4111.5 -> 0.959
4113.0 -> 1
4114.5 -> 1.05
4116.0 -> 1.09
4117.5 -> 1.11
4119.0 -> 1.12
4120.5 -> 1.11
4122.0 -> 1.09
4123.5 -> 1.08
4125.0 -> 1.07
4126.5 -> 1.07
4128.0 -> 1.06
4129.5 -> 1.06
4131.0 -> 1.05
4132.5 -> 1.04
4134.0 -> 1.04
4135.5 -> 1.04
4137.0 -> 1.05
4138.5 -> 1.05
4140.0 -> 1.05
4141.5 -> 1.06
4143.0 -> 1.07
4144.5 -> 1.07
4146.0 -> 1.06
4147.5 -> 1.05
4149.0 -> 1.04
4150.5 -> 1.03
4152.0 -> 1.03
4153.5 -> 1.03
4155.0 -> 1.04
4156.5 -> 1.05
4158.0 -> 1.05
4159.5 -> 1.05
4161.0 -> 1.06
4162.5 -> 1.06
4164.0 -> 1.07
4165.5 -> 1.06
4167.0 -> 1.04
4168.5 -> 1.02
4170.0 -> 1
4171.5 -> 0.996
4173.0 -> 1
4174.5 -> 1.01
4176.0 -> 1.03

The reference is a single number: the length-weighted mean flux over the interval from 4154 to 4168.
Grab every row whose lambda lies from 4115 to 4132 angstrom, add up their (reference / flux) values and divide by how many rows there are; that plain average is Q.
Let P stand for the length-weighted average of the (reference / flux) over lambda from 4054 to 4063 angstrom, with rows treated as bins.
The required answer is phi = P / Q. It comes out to 1.01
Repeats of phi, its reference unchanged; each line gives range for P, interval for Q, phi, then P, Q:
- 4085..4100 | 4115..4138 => 1.09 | 1.07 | 0.98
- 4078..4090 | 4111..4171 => 0.96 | 0.96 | 1.00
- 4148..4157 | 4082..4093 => 1.04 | 1.02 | 0.98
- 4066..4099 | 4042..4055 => 1.03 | 0.99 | 0.96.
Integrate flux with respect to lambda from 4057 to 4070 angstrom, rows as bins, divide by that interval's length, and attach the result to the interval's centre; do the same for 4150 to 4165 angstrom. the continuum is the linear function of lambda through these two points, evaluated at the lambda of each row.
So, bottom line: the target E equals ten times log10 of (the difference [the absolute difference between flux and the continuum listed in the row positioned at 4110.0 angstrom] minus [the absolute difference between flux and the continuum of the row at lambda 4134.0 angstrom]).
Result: -9.2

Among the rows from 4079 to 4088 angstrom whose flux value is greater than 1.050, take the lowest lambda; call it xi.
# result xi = 4080.0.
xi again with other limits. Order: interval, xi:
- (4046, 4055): 4047.0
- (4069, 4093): 4069.5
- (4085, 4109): 4086.0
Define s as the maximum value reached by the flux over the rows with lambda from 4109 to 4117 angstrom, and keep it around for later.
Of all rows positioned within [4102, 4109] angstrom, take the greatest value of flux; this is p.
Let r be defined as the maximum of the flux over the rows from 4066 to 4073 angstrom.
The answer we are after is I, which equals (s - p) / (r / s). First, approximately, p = 0.909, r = 1.17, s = 1.09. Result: 0.17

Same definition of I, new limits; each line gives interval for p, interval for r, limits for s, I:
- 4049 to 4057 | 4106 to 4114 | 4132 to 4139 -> -0.08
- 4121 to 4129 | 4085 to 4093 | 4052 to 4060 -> 0.04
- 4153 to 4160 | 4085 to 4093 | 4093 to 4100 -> -0.06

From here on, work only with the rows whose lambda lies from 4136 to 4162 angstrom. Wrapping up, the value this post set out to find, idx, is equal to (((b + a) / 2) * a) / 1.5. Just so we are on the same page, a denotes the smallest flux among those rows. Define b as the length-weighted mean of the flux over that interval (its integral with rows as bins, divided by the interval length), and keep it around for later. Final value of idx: 0.71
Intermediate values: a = 1.03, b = 1.05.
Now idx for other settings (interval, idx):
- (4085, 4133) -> 0.48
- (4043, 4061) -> 0.73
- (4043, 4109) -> 0.49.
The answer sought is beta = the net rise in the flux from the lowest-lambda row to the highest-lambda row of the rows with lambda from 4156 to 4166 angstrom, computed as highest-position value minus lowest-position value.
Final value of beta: 0.010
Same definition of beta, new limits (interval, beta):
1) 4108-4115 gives 0.141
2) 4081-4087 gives 0.000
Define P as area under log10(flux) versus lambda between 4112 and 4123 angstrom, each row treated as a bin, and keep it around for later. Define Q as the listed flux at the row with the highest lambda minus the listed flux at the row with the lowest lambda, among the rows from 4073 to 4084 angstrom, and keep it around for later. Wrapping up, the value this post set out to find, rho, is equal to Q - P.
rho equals -0.38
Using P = 0.36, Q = -0.02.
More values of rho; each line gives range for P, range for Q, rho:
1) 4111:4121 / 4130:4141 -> -0.26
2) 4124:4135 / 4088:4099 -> -0.46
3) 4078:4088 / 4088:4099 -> -0.62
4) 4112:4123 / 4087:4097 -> -0.54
